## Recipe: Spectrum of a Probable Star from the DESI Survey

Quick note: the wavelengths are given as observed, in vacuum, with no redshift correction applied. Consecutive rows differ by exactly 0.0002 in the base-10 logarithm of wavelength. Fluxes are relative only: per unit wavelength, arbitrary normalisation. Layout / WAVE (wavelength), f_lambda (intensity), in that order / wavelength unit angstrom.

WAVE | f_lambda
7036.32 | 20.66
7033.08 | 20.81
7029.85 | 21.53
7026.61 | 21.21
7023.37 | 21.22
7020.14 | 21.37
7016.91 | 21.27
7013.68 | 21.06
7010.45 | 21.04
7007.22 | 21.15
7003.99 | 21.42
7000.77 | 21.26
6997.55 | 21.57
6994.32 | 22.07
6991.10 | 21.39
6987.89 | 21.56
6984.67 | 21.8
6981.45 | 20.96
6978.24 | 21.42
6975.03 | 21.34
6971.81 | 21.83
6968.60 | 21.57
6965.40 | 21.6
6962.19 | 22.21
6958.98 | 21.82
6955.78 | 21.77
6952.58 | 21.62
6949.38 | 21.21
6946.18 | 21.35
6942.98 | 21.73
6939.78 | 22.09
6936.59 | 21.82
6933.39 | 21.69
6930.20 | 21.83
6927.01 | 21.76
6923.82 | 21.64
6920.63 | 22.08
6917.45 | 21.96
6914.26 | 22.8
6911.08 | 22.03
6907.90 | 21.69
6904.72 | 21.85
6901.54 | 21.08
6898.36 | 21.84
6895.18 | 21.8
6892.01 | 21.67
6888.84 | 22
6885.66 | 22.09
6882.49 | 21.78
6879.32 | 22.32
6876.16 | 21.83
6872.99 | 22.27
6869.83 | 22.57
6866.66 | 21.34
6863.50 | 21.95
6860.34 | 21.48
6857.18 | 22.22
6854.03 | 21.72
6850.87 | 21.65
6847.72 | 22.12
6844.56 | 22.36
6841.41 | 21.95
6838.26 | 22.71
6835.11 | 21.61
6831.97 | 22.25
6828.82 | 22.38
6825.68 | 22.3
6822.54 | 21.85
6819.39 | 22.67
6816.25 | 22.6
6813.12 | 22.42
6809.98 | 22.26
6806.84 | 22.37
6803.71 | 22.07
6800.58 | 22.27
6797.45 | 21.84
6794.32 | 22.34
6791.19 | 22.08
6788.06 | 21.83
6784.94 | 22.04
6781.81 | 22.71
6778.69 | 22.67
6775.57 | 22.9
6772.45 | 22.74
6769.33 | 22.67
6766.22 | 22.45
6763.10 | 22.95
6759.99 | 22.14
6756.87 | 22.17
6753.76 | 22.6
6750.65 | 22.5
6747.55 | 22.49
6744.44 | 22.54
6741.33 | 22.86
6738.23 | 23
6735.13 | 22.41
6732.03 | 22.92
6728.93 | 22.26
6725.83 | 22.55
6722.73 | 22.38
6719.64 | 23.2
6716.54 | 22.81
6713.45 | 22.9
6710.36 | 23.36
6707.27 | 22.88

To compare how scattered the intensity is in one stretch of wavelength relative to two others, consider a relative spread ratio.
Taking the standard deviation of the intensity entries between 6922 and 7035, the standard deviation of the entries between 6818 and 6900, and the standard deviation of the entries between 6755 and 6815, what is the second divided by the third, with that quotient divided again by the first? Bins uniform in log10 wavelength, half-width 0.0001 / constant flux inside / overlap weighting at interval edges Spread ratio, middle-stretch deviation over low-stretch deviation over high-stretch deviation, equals 3.3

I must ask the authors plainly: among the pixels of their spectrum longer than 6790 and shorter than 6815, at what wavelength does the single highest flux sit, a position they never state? 6813.12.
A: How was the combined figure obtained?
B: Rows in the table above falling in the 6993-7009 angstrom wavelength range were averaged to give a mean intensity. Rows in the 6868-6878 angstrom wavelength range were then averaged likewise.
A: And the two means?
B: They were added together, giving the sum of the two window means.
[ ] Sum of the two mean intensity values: 43.7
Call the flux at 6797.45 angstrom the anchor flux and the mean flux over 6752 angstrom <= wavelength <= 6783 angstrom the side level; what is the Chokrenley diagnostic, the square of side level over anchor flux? 1.07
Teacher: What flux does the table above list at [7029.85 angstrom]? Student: 21.53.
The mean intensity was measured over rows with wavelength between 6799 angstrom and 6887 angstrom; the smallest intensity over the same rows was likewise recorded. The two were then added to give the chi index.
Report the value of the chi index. 43.5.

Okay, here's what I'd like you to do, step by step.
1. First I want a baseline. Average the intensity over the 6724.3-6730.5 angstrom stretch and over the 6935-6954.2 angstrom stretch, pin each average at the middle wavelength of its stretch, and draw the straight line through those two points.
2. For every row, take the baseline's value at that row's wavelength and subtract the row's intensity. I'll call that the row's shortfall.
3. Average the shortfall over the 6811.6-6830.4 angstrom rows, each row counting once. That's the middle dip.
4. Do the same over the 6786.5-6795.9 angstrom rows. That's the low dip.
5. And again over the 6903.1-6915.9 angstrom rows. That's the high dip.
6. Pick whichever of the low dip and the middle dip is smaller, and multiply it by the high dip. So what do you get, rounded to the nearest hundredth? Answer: 0.10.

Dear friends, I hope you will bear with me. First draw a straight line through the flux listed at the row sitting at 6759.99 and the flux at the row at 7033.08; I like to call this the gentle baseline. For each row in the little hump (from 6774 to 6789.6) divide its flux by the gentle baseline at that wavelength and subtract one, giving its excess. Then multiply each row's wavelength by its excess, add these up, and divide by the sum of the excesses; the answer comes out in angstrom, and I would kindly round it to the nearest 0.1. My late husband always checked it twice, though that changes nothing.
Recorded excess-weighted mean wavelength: 6777.7 angstrom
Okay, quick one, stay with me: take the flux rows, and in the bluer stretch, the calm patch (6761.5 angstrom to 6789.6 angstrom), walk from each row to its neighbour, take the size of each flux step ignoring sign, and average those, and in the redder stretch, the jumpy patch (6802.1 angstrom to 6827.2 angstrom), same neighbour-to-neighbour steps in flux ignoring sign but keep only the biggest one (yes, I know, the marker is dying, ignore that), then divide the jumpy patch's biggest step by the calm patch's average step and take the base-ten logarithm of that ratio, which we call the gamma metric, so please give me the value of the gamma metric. 0.49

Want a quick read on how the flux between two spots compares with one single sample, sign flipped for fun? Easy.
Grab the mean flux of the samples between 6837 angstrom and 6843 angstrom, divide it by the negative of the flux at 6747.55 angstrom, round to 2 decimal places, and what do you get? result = -0.99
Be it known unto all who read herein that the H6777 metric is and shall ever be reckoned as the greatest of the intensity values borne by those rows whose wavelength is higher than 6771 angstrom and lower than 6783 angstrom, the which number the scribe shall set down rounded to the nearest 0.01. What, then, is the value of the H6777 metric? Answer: 22.90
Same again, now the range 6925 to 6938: 21.83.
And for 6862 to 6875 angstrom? 22.57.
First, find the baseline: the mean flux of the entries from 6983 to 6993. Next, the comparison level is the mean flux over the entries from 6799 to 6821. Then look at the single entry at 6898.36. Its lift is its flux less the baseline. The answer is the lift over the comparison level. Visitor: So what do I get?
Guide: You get 0.011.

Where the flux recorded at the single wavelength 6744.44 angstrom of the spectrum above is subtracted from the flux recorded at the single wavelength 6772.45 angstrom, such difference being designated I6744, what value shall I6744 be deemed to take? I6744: 0.20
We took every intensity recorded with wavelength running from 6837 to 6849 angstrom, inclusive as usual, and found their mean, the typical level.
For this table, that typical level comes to 22.3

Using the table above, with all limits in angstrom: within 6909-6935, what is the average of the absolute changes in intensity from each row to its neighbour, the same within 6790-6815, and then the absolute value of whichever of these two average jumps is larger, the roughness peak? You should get 0.36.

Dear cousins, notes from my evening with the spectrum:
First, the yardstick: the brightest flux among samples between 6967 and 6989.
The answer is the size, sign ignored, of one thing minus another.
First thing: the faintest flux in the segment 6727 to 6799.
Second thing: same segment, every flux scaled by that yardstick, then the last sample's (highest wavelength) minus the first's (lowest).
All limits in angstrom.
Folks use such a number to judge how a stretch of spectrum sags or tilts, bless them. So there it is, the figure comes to 21.8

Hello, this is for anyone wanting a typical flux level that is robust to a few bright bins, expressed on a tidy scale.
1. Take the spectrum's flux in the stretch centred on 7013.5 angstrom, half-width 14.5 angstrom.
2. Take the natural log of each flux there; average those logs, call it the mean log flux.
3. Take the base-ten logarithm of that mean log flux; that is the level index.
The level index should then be 0.485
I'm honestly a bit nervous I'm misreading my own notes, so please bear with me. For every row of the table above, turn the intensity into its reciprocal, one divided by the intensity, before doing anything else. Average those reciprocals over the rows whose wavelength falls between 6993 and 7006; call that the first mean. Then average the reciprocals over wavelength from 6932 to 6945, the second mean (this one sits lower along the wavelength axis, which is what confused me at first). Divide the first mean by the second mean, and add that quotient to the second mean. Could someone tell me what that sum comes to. 1.06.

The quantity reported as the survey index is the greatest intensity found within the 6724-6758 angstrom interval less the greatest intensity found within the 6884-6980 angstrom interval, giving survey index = 0.2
